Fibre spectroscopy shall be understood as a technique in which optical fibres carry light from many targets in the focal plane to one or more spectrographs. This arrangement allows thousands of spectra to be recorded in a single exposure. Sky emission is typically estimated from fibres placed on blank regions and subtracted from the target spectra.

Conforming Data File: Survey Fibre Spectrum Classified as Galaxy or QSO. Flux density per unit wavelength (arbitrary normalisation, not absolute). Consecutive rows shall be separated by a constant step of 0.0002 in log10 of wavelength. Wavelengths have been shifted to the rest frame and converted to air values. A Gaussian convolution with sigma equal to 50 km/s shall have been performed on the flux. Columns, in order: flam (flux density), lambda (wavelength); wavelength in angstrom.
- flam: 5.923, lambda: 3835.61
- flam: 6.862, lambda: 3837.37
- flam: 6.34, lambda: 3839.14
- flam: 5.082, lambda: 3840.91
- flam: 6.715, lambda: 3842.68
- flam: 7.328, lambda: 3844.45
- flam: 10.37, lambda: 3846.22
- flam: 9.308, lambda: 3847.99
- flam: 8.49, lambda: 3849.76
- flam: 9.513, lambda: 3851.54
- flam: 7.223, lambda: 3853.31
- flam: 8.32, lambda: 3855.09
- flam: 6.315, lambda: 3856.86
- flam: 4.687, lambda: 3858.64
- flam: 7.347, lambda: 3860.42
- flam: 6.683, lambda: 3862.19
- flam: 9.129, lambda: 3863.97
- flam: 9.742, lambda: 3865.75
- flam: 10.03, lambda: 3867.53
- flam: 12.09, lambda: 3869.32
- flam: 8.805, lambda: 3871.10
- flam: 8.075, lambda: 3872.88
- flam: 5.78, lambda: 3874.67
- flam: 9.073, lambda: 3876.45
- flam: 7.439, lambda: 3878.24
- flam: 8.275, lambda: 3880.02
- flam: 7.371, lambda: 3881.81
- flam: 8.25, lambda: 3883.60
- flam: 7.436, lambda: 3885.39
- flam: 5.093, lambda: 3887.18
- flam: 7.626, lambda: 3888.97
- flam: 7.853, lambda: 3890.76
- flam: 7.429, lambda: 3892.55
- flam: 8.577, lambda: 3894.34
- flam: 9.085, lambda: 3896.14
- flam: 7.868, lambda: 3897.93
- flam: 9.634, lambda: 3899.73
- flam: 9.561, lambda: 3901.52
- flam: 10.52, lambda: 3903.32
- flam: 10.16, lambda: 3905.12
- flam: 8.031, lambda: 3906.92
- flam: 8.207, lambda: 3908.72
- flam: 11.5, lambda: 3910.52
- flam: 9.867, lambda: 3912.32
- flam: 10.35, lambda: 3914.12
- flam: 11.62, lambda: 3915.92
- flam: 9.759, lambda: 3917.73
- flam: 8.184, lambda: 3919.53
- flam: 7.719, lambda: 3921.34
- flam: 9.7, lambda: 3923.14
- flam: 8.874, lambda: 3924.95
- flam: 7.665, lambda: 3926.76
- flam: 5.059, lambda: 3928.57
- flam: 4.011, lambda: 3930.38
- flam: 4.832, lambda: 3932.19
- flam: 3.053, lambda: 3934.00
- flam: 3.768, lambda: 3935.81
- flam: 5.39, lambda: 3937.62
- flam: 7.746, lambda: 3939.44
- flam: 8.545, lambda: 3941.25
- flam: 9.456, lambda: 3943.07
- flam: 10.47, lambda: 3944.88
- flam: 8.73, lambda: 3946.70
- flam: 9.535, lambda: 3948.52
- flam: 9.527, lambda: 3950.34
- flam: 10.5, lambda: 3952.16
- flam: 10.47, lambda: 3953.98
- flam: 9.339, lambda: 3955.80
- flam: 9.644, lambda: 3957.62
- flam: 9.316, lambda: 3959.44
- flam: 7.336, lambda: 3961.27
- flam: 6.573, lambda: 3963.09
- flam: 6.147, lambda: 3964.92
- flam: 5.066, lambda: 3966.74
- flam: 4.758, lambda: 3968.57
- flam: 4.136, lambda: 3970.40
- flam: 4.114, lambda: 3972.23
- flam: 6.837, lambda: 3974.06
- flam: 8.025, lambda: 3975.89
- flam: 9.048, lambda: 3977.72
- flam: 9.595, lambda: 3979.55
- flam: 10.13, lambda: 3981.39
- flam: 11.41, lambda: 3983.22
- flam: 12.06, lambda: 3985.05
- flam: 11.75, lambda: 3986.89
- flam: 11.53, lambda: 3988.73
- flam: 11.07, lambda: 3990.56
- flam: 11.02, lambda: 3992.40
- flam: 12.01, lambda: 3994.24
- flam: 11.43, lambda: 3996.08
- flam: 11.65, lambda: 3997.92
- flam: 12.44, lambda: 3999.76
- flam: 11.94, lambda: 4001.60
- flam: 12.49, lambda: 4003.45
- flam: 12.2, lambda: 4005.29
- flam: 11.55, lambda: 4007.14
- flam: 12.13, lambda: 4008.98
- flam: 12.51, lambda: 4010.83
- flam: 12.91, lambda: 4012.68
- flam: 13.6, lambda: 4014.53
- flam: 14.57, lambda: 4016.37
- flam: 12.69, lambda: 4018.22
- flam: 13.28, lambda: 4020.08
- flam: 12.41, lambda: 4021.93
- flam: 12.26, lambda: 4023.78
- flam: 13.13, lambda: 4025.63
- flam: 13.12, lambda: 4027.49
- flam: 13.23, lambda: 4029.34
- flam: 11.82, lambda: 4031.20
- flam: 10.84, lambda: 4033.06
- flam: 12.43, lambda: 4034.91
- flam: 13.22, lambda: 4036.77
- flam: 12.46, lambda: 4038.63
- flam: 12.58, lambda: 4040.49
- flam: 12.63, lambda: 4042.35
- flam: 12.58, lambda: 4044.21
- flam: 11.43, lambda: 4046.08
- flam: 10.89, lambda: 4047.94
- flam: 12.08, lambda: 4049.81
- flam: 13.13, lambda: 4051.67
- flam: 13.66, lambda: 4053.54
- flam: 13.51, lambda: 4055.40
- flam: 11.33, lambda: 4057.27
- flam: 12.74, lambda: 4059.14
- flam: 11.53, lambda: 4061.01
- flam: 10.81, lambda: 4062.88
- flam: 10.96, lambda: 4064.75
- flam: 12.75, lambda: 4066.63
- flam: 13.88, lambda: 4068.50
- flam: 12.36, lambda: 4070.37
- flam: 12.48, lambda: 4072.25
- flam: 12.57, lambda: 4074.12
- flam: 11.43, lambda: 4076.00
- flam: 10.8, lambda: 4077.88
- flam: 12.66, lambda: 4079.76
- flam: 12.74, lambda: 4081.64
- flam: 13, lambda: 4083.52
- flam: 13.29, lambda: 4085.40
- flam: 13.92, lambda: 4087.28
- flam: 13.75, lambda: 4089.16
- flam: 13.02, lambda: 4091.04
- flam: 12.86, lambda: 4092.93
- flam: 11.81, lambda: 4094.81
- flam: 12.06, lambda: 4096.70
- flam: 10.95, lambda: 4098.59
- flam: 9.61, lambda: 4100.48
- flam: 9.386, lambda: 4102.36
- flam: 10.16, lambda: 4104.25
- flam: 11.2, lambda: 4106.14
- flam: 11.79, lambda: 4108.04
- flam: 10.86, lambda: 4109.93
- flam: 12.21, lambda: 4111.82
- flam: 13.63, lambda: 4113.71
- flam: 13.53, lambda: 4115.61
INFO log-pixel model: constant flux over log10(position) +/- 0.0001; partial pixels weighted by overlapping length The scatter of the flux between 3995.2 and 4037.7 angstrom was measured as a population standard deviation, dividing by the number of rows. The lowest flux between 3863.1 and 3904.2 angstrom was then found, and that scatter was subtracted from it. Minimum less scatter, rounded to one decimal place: 4.3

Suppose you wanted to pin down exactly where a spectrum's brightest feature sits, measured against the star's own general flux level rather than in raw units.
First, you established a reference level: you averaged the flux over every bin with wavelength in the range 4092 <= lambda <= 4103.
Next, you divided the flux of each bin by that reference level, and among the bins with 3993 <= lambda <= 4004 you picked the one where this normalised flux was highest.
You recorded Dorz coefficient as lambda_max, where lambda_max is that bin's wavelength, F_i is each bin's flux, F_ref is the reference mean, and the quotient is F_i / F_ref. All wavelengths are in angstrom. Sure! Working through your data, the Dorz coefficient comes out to 4003.45 angstrom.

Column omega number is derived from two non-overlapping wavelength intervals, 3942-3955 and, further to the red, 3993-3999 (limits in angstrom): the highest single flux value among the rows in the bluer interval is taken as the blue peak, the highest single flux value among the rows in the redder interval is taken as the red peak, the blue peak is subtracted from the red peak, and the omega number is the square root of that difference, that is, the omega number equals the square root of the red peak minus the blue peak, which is 1.23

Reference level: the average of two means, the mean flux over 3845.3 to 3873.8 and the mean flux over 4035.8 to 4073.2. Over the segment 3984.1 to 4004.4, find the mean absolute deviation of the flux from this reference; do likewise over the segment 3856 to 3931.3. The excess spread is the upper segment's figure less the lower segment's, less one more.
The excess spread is -1.9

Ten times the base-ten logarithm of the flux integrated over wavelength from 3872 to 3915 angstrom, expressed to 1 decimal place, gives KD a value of 25.6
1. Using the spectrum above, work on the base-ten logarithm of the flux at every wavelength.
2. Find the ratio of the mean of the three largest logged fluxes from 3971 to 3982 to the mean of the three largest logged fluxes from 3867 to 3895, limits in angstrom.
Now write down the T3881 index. 0.97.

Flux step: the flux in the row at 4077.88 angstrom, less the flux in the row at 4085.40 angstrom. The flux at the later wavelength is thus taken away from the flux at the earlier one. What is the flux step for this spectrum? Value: -2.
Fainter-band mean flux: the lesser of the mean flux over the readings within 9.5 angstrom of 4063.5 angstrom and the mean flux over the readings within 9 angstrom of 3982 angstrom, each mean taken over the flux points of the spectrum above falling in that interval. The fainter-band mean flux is 10.1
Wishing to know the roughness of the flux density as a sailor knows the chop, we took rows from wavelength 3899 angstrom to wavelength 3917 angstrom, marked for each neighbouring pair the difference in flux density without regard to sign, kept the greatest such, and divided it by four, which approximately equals 0.82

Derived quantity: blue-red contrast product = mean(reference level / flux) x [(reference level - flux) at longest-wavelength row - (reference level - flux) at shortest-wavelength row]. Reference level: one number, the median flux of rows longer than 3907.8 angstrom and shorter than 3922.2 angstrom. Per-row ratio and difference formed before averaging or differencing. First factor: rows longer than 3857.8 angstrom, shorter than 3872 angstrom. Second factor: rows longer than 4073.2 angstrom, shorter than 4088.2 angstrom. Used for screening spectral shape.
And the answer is -1.7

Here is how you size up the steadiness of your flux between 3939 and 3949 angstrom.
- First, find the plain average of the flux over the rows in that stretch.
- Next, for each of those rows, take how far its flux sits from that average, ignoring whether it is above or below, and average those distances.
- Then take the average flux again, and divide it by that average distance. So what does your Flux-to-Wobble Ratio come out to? 12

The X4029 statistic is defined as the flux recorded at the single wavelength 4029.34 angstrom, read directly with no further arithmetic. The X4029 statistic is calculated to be 13.23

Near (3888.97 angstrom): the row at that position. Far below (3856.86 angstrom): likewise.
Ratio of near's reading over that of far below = 1.2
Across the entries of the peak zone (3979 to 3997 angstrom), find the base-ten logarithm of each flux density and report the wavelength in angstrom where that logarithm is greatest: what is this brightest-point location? 3985.05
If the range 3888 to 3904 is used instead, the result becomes 3903.32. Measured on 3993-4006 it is 4003.45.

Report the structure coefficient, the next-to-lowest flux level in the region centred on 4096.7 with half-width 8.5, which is 9.61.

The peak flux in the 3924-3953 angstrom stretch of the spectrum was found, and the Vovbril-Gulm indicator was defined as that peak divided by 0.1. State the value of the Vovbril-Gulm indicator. 105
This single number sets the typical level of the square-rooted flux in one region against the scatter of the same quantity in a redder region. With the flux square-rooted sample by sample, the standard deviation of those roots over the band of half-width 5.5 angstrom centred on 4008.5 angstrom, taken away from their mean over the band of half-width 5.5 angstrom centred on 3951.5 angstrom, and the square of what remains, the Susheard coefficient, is 9.3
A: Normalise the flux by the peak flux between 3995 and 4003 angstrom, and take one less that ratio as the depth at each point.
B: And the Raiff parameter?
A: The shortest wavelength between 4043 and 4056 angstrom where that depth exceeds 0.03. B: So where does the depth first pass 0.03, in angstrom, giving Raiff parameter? 4046.08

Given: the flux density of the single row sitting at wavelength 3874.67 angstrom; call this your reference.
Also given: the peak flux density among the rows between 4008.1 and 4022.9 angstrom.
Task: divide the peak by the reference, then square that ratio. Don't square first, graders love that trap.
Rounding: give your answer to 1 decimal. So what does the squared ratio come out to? 6.4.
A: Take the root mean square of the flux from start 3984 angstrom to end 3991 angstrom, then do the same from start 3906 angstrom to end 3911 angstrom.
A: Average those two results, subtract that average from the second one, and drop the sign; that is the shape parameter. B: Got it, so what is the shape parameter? 1.1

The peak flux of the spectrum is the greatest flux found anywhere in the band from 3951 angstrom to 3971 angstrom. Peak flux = 10.5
